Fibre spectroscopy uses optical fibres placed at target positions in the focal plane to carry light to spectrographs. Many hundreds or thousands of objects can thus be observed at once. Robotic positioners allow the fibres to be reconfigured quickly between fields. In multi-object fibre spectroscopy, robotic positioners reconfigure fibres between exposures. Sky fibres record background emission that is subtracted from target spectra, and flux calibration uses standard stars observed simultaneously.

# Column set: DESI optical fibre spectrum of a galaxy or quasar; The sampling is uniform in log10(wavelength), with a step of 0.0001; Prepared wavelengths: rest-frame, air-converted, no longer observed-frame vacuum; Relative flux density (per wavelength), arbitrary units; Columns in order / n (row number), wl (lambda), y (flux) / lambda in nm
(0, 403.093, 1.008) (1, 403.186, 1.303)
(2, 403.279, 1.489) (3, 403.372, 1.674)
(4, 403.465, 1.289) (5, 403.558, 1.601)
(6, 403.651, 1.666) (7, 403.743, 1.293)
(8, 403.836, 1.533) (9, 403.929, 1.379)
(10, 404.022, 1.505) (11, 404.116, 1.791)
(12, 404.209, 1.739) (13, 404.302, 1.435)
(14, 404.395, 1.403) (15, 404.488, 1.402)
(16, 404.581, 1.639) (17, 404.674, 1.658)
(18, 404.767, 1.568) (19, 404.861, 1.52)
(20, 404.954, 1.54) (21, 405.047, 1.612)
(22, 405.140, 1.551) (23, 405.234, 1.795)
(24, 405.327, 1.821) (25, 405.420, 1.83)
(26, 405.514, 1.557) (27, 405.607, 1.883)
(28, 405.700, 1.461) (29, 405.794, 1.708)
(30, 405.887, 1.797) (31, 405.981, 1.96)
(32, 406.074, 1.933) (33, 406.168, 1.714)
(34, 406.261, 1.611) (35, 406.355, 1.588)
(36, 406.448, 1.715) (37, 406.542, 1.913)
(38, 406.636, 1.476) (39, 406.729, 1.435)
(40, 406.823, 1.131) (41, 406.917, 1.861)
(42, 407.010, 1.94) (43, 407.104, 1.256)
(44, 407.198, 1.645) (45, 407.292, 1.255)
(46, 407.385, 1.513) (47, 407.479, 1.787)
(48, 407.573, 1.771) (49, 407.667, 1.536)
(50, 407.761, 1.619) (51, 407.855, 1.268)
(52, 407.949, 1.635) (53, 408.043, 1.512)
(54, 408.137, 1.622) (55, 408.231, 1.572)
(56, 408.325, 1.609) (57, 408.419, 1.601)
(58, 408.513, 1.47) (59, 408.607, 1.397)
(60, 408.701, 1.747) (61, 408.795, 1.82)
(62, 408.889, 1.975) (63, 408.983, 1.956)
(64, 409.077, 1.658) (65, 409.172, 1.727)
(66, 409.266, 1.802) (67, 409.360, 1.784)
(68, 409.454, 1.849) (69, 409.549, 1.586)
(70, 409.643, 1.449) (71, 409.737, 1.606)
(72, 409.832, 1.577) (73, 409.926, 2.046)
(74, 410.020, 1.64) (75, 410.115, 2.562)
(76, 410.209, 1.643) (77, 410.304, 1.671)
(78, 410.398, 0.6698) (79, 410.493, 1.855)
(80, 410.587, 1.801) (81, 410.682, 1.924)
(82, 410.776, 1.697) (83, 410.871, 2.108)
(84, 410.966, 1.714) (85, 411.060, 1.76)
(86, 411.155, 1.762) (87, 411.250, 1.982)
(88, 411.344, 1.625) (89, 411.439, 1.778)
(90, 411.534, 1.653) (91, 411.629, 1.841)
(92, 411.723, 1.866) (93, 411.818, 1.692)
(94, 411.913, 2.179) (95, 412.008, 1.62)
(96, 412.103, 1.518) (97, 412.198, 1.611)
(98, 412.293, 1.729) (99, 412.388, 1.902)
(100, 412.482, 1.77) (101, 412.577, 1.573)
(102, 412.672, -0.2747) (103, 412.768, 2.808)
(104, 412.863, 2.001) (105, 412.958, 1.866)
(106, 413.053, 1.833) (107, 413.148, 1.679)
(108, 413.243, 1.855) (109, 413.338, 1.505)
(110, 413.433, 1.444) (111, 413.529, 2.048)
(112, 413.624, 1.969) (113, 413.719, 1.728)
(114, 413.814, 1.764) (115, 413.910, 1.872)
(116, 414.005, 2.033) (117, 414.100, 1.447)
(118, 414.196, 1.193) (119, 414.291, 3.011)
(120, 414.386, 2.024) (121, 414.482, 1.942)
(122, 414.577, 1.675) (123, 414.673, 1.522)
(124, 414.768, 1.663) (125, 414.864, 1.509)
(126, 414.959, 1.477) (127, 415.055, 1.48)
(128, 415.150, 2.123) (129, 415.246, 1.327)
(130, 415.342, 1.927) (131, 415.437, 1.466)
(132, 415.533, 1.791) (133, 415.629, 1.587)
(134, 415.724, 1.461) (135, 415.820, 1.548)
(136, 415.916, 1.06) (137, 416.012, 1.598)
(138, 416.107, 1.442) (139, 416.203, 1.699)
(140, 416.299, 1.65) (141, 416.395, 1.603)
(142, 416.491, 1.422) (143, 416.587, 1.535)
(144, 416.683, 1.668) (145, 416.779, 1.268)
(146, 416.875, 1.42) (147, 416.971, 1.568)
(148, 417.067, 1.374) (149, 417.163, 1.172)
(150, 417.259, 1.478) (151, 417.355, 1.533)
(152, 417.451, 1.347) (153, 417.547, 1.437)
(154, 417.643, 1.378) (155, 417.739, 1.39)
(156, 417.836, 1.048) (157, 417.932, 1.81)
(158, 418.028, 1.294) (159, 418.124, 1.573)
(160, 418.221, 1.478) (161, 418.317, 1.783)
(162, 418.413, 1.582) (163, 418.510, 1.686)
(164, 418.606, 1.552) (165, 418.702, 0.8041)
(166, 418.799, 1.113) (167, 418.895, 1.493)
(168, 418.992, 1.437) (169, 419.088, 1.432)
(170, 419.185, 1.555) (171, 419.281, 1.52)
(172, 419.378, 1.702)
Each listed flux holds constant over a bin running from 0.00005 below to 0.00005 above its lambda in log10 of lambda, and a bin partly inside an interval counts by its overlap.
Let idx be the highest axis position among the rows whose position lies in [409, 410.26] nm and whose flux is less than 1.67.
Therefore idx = 410.209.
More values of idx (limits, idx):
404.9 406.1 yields 405.700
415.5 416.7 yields 416.683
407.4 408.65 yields 408.607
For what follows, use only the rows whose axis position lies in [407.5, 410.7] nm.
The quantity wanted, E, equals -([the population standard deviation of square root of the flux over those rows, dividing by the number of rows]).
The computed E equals -0.12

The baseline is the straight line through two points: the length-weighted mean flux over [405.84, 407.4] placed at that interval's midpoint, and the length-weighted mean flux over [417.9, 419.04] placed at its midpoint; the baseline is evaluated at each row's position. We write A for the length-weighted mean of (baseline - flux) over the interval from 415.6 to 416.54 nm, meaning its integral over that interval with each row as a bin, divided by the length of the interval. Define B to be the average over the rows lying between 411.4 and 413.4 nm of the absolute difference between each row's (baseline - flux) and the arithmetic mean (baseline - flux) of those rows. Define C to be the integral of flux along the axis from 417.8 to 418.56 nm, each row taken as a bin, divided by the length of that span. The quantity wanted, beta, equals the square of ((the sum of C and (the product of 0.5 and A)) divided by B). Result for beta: 32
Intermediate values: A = -0.008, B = 0.272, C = 1.54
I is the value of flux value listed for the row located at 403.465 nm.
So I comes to 1.289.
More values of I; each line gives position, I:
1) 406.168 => 1.714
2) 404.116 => 1.791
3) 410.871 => 2.108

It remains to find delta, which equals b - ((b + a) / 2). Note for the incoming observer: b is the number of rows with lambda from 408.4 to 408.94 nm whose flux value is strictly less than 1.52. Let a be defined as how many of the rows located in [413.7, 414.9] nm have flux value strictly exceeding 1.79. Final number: -1.5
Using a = 5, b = 2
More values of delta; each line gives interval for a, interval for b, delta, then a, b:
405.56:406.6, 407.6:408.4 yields -1.5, 5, 2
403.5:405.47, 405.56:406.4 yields -1.5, 4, 1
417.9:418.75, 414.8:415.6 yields 2.0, 1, 5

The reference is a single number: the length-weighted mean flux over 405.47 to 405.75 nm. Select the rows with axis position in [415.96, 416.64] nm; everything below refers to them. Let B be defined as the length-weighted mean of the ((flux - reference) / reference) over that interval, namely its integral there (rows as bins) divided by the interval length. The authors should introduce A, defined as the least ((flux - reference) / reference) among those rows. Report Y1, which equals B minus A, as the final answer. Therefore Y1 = 0.09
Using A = -0.13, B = -0.05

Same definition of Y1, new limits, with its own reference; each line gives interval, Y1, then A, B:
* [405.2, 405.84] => 0.16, -0.11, 0.05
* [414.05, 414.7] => 0.40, -0.27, 0.13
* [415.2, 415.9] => 0.14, -0.19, -0.04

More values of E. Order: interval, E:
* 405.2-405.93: -0.05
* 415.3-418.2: -0.08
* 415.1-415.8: -0.10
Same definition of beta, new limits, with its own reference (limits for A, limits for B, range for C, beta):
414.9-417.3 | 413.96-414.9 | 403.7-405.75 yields 19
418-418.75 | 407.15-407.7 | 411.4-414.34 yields 137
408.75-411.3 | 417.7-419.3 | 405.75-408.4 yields 66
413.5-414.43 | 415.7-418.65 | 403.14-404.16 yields 84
